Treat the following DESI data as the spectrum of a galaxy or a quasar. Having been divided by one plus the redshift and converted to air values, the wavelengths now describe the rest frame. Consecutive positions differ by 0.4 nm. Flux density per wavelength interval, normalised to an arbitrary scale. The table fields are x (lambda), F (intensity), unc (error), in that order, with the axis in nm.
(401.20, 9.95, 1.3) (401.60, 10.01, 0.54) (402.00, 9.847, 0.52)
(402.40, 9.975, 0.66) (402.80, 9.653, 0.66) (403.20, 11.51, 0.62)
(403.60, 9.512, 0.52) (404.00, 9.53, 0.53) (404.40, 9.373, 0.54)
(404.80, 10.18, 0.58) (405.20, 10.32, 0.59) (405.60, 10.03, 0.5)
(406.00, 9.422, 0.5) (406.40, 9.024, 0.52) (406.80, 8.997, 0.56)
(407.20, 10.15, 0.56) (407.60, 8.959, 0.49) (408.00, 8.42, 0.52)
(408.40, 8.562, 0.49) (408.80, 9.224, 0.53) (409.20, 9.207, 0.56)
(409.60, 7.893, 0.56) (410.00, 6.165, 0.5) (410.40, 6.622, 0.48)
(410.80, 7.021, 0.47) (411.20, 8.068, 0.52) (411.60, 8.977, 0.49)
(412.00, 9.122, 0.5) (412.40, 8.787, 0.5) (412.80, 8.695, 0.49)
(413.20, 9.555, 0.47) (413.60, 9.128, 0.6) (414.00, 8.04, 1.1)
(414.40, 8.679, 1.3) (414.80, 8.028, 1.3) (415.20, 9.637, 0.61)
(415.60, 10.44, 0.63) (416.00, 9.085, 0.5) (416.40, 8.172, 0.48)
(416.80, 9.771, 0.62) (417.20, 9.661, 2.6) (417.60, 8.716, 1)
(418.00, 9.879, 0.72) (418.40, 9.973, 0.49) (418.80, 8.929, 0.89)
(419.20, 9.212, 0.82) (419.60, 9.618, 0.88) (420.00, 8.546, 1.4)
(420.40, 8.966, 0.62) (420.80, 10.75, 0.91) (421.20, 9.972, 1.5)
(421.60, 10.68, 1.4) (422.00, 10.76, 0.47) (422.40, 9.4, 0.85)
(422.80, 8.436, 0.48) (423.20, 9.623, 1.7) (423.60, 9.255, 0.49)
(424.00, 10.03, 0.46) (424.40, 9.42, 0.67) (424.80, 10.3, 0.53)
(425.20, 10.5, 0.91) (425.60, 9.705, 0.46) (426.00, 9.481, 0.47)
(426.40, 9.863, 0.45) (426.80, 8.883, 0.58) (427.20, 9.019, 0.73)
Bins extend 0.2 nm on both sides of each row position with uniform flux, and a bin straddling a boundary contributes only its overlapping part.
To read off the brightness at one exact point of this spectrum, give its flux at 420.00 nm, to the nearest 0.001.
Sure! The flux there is 8.546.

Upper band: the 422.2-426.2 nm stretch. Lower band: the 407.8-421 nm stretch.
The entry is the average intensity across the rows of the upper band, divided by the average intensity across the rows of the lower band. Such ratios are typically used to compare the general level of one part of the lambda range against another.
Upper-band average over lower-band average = 1.09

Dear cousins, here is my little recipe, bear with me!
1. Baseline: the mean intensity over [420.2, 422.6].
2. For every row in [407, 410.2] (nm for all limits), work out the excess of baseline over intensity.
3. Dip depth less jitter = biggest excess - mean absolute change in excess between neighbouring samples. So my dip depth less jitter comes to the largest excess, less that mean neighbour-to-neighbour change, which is 3.1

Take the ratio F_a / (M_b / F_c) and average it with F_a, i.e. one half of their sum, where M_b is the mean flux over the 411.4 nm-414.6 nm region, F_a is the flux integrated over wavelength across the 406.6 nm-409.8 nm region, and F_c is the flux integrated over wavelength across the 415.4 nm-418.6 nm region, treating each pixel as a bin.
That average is 63.0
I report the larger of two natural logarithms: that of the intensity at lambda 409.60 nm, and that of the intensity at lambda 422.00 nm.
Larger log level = 2.38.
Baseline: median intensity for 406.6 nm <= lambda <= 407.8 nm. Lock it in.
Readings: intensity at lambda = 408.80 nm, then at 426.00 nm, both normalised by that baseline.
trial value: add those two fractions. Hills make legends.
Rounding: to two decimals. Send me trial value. 2.08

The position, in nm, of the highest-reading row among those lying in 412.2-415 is 413.20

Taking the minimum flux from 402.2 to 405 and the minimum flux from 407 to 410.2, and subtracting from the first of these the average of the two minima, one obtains 1.6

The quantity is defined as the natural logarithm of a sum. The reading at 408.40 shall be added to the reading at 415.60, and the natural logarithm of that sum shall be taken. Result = 2.94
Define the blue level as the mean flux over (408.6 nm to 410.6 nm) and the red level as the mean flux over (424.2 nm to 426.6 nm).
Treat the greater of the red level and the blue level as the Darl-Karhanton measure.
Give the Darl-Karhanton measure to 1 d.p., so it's 9.9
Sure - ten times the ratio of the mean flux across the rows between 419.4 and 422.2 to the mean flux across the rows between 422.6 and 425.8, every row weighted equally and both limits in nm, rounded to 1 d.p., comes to 10.2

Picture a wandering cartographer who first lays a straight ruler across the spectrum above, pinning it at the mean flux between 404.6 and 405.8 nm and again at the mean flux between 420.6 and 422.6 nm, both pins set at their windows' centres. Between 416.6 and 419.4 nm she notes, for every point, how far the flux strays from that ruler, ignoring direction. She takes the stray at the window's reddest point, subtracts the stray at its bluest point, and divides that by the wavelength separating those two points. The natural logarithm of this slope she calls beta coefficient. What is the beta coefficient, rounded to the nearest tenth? -1.4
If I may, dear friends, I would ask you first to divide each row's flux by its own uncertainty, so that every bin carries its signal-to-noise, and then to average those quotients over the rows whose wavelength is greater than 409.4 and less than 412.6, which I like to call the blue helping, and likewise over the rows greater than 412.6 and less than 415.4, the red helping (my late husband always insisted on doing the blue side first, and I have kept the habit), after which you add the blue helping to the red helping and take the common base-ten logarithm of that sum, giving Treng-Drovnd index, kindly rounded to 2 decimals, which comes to 1.45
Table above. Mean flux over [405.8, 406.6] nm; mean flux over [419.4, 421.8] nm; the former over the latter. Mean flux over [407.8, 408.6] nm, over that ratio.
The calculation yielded 9.0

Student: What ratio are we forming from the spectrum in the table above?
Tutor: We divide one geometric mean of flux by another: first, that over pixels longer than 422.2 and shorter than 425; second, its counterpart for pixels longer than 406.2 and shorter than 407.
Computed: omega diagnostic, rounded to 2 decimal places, 1.05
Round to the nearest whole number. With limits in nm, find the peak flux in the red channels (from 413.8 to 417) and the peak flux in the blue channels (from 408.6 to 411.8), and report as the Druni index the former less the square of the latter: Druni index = -75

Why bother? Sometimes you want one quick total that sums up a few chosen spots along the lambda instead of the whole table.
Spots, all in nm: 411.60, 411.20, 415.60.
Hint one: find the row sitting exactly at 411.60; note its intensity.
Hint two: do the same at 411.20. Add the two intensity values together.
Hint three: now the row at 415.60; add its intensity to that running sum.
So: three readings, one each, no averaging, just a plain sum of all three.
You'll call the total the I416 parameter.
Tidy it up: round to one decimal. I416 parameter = 27.5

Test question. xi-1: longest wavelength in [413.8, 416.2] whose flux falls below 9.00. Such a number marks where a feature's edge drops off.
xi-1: 414.80 nm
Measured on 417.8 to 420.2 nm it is 420.00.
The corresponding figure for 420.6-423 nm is 422.80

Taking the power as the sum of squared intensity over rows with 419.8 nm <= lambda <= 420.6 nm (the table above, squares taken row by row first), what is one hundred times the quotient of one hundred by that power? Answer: 65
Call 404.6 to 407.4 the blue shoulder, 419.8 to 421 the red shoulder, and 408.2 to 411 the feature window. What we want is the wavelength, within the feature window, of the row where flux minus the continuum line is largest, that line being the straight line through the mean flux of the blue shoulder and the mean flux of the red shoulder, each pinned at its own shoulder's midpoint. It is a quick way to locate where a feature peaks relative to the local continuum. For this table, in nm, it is 408.80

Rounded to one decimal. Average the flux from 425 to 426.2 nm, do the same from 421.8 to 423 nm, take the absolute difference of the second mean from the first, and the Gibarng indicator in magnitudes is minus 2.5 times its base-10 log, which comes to 1.1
